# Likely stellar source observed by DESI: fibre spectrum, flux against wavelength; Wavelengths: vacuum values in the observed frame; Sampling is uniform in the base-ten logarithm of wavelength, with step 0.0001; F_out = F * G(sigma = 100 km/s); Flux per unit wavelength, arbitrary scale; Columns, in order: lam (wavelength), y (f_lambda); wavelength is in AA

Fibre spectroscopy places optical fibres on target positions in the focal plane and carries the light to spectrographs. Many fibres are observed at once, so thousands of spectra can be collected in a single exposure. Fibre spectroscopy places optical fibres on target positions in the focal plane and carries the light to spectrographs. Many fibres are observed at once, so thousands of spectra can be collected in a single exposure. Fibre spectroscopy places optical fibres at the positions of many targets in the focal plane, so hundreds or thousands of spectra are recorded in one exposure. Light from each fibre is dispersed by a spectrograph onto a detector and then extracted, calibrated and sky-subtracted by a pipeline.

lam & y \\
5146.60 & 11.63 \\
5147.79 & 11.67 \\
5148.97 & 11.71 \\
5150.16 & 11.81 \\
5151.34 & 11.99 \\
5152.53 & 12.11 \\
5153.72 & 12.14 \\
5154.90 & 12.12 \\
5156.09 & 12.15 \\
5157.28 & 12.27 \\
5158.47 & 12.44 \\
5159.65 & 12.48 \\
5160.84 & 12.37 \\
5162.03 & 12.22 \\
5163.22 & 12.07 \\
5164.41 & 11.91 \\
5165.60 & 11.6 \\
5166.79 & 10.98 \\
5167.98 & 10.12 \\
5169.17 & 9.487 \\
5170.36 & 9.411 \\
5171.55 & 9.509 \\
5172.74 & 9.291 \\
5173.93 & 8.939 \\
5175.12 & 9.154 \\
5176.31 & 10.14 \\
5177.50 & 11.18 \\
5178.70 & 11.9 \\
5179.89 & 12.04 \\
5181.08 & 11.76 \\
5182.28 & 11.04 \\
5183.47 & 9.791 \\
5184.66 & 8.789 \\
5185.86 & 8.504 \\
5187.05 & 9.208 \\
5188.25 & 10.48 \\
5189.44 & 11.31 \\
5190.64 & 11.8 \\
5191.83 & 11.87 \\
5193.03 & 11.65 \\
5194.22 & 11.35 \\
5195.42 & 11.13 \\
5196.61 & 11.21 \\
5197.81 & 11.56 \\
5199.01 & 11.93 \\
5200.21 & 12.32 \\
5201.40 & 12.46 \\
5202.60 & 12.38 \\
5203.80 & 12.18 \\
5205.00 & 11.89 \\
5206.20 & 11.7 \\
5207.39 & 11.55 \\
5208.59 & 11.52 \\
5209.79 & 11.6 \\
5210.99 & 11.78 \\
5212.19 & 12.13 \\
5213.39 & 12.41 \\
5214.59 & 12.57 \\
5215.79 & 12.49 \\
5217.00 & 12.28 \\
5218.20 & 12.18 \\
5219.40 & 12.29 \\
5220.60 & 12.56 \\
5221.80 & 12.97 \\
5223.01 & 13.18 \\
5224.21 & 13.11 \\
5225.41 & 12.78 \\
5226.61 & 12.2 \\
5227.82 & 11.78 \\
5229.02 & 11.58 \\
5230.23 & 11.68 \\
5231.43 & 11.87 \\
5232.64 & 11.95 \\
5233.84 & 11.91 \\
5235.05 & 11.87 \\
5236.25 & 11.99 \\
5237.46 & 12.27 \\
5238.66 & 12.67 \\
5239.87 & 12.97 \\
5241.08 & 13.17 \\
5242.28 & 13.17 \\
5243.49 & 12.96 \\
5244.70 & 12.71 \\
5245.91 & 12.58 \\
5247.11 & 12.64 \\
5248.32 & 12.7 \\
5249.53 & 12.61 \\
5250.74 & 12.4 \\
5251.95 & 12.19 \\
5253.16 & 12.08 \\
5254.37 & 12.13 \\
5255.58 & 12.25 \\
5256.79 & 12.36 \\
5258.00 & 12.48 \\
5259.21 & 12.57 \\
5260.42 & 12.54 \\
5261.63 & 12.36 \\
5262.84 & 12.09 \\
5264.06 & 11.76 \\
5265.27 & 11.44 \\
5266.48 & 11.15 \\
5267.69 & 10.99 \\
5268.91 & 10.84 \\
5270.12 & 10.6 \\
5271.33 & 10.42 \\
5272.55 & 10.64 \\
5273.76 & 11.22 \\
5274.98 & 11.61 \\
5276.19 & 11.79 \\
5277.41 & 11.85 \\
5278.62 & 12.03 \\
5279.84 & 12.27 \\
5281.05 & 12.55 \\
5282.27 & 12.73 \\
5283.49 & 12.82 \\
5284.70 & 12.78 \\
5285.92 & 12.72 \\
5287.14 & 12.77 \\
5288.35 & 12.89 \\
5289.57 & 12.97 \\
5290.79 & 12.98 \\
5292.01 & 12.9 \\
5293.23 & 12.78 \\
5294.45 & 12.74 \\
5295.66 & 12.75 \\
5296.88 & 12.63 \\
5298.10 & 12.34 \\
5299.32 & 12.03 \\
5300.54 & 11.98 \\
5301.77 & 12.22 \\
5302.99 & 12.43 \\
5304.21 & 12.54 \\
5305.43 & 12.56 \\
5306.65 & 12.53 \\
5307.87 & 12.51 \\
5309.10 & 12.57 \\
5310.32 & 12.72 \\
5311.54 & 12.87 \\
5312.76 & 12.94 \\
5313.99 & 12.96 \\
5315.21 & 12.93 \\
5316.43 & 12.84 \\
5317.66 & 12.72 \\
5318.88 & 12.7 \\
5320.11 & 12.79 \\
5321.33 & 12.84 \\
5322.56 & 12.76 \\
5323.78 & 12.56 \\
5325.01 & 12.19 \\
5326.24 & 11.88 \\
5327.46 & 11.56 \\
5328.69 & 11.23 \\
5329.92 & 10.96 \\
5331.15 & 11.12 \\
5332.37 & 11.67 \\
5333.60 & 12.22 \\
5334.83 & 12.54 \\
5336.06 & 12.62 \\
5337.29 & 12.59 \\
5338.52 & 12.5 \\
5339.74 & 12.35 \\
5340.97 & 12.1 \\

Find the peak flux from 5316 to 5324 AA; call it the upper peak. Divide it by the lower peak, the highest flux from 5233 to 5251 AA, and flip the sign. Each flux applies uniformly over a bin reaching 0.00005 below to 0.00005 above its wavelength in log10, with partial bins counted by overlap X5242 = -0.97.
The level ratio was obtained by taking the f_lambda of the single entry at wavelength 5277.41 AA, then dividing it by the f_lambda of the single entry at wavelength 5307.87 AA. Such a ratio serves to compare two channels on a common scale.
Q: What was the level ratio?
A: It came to 0.95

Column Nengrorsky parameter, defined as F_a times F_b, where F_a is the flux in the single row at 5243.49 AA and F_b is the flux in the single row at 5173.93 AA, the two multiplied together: 116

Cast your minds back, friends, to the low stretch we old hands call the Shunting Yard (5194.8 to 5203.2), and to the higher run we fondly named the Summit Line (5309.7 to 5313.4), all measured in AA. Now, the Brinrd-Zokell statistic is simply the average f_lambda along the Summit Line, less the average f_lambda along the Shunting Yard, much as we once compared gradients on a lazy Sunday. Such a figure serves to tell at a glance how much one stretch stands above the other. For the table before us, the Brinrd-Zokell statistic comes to 1.0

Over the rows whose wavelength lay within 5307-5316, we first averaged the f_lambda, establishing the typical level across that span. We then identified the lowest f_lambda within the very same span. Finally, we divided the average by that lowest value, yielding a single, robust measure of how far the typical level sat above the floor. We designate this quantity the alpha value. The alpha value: 1.022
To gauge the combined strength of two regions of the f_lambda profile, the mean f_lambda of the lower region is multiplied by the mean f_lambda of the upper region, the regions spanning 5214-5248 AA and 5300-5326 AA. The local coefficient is 157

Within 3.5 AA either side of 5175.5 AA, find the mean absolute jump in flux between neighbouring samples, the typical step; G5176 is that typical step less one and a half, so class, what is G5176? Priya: -0.84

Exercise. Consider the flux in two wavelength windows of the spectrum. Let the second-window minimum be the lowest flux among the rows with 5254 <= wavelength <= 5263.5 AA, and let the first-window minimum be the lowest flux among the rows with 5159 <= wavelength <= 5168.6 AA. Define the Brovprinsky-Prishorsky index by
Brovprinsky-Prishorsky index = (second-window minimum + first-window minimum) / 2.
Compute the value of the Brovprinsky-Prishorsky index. 11.1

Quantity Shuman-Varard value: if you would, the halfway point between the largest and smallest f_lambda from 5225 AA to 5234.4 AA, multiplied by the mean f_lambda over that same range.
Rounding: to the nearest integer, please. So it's 146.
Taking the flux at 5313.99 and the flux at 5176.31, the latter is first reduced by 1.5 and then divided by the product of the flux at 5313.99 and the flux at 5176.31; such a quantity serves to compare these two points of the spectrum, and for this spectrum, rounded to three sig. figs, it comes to 0.0657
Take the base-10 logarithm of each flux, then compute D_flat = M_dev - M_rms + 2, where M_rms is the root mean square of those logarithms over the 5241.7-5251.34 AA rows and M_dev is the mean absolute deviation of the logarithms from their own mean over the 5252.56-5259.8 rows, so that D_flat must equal 0.90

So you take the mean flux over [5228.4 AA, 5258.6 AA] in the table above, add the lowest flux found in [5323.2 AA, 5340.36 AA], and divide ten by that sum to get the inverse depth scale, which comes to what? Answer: 0.429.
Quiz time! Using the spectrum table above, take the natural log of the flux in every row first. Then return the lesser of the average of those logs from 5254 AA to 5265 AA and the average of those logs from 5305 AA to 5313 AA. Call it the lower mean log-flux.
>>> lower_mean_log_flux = 2.51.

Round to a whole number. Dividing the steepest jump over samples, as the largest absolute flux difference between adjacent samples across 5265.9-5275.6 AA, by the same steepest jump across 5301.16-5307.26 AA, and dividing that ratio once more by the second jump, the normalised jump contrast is 13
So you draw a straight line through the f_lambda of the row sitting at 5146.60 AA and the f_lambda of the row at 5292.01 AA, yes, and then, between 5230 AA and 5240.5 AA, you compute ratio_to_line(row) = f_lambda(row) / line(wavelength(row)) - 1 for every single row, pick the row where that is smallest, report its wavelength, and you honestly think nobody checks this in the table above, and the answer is 5230.23 AA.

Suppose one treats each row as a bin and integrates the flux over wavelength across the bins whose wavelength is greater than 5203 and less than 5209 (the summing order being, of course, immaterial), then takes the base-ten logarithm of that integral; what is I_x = 1.85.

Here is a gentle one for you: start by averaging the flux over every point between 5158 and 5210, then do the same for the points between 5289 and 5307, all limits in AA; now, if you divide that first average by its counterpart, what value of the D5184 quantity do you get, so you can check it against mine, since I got 0.88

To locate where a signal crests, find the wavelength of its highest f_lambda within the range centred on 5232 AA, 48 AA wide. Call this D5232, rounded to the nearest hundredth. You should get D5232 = 5223.01 AA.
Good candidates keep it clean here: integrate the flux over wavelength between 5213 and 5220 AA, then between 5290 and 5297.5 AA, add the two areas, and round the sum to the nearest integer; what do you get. 183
